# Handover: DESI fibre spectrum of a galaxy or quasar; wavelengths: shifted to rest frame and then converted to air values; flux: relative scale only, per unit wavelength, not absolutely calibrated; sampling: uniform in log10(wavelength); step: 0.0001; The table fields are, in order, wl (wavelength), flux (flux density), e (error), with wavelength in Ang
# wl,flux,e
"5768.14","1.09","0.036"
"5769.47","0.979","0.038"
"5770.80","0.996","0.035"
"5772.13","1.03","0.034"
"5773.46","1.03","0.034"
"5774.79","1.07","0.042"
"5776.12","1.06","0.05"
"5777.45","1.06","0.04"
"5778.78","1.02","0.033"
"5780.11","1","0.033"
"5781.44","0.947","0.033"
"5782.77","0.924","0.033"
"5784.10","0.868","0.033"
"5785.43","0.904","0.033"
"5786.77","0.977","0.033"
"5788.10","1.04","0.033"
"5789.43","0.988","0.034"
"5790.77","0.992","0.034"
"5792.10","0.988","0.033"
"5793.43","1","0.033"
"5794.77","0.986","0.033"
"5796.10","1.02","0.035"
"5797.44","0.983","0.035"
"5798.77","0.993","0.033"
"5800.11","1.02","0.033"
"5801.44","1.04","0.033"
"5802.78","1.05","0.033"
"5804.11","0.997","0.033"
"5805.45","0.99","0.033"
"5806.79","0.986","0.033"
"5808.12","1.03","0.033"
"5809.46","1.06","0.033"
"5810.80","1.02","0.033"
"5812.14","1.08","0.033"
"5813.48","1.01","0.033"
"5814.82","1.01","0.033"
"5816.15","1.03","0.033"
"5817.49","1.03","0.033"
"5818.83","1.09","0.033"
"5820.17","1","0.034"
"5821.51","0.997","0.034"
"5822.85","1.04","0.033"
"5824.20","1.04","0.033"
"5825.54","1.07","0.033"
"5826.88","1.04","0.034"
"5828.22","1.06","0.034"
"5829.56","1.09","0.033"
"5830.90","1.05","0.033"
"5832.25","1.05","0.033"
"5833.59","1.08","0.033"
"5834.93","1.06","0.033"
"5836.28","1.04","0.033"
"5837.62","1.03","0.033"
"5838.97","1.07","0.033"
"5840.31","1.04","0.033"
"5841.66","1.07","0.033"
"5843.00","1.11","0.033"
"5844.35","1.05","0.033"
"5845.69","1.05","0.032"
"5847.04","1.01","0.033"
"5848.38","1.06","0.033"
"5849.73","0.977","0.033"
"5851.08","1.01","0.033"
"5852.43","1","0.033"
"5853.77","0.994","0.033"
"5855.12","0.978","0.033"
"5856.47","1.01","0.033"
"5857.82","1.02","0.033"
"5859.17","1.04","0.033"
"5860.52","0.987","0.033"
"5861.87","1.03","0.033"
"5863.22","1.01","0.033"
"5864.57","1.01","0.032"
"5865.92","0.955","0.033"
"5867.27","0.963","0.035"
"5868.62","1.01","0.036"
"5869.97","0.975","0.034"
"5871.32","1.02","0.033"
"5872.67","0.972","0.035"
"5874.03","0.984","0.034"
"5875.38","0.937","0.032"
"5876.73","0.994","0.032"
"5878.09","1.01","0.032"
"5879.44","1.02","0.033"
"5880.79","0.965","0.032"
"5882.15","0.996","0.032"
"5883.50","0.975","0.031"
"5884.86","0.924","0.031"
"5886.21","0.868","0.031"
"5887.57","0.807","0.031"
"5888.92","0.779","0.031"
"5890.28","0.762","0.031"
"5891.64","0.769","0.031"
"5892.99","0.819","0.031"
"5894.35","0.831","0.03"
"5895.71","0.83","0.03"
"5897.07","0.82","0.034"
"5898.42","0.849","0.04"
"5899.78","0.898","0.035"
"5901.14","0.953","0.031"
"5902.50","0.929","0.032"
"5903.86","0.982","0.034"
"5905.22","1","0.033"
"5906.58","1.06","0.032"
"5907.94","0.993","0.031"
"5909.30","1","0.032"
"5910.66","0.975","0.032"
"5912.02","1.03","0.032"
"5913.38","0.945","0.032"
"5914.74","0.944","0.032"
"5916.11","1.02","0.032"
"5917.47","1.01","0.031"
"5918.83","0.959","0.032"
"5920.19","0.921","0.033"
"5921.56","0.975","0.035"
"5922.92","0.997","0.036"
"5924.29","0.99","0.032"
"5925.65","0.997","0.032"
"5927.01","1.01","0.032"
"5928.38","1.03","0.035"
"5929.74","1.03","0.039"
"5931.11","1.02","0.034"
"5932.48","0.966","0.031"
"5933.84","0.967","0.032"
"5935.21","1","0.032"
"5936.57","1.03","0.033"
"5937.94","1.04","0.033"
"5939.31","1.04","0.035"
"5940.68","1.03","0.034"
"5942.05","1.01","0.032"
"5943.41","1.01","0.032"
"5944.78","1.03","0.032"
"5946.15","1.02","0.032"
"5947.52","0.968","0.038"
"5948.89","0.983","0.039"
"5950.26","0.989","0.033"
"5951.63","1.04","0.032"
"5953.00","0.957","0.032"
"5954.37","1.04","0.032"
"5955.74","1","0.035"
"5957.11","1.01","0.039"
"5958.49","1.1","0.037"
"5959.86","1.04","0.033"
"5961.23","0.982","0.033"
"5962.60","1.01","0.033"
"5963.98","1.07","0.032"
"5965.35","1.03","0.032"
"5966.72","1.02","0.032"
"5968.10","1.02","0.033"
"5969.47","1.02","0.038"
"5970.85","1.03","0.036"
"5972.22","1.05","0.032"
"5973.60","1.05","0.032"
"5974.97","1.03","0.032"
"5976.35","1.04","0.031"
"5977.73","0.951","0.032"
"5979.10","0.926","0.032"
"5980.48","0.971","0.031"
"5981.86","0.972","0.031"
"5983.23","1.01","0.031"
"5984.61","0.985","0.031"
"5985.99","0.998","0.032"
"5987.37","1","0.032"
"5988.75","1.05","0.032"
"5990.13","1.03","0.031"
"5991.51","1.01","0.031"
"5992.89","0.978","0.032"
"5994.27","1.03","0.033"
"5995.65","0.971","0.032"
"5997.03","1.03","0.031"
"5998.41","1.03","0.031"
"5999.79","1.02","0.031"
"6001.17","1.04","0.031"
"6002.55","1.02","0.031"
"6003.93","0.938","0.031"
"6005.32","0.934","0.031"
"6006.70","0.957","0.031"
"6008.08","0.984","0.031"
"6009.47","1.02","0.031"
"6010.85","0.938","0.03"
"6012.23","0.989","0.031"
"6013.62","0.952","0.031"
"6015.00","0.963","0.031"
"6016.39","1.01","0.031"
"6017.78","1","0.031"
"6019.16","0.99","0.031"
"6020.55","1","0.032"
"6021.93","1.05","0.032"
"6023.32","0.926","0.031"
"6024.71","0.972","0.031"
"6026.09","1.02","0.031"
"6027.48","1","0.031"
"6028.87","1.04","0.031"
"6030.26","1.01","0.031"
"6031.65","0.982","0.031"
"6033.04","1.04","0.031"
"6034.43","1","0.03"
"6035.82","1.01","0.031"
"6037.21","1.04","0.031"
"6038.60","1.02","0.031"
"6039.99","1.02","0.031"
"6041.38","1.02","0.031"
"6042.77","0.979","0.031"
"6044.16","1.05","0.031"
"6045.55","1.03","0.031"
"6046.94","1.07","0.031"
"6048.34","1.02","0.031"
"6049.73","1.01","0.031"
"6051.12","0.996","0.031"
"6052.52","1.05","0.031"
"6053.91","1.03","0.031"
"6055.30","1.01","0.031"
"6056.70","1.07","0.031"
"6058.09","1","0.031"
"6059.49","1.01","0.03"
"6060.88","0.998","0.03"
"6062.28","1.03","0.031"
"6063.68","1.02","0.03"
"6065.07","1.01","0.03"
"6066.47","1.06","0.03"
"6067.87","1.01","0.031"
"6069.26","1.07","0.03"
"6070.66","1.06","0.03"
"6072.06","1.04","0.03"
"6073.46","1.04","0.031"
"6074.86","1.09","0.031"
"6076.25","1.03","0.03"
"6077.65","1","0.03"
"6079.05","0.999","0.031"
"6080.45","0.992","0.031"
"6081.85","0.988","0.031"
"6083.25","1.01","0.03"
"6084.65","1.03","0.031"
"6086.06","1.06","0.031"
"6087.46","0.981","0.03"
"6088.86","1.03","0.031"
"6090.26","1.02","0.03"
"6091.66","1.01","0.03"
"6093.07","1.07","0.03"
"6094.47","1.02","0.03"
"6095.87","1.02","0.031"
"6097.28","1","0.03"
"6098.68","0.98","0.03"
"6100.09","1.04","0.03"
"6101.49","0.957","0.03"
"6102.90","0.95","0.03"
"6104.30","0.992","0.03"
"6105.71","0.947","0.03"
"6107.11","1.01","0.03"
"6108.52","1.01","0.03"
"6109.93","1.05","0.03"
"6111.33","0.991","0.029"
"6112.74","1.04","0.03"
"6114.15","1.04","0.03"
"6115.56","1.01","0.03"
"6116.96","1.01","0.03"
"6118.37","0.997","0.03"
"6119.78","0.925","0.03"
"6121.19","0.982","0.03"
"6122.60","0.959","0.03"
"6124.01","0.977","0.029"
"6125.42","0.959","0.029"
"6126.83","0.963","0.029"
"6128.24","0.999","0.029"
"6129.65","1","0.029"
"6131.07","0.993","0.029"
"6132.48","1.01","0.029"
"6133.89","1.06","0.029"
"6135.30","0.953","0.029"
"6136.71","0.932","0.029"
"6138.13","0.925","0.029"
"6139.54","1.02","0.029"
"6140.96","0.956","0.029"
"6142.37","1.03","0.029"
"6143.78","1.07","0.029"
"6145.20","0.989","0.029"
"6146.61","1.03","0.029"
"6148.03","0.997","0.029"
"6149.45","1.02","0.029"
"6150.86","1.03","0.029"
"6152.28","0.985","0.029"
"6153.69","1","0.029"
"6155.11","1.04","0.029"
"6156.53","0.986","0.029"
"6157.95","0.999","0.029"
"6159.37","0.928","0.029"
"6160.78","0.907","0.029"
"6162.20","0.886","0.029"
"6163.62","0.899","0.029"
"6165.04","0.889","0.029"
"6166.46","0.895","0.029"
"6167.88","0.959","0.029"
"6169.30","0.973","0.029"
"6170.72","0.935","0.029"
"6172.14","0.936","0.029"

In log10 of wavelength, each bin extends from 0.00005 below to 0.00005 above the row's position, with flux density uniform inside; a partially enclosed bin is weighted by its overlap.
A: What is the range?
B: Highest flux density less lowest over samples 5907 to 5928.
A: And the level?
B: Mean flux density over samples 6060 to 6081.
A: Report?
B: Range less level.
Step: -0.921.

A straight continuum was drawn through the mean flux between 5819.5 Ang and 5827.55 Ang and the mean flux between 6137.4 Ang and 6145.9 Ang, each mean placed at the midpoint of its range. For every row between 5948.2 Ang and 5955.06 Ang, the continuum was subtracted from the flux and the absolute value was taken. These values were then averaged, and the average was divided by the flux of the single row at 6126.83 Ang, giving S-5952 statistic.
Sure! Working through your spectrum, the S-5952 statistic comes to 0.035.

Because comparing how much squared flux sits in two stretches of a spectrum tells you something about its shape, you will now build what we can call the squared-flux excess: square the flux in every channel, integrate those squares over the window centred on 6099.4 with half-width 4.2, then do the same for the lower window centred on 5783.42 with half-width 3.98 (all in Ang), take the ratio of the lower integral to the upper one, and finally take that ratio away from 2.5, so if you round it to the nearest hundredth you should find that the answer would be 1.65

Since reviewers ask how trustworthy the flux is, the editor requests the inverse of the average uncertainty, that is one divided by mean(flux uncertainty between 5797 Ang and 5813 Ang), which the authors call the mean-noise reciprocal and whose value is 30.2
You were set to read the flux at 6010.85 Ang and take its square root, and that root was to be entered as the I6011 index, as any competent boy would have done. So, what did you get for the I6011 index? 0.97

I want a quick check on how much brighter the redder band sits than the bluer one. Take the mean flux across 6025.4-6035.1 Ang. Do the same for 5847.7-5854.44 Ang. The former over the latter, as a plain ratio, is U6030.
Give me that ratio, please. 1.00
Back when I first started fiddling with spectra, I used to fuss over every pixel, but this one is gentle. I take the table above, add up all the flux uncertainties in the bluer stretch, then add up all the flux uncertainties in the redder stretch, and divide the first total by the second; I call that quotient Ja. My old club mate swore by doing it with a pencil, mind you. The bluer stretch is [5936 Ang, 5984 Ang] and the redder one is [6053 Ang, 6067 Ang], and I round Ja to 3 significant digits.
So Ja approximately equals 3.82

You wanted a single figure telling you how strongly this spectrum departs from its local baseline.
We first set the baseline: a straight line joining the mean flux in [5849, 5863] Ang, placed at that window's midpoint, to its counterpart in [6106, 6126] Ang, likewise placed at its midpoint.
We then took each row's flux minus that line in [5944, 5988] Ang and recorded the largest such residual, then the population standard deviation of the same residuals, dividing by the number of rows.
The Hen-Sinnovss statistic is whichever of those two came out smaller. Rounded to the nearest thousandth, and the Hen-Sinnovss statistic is 0.036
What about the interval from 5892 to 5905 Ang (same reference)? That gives -0.021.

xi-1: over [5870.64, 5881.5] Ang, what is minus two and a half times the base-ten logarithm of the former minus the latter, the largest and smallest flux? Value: 2.7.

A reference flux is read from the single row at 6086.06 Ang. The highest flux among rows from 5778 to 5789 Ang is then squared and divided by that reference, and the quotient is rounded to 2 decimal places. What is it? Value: 1.02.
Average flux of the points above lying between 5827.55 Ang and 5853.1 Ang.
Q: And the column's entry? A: 1.05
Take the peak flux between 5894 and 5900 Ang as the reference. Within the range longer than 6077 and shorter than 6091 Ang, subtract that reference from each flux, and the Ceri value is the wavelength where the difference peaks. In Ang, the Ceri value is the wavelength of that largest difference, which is 6086.06 Ang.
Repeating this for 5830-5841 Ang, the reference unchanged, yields 5833.59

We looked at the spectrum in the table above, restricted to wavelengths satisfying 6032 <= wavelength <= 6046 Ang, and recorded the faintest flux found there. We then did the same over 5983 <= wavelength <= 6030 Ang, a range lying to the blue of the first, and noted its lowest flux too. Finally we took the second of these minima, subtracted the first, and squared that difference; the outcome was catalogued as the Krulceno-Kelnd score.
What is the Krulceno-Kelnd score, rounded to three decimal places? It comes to 0.003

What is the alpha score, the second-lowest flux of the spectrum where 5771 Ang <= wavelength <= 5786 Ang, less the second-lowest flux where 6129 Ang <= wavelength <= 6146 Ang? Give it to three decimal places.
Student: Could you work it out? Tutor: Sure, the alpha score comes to -0.028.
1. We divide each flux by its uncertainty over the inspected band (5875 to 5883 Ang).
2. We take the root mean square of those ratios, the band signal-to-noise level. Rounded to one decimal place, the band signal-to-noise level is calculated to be 30.7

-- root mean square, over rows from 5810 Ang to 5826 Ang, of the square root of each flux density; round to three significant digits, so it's 1.02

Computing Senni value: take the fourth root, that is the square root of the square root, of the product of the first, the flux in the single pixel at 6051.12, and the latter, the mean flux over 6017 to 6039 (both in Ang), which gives 1.00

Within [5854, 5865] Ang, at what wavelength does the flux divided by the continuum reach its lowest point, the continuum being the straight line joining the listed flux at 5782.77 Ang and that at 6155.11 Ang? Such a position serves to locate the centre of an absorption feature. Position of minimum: 5855.12 Ang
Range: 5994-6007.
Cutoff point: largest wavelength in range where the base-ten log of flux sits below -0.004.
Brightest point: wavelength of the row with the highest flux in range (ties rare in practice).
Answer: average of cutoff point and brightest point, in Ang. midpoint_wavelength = 6003.9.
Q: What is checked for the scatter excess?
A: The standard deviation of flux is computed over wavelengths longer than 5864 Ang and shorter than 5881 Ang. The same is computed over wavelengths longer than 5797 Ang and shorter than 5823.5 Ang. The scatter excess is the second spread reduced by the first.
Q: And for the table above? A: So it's 0.004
